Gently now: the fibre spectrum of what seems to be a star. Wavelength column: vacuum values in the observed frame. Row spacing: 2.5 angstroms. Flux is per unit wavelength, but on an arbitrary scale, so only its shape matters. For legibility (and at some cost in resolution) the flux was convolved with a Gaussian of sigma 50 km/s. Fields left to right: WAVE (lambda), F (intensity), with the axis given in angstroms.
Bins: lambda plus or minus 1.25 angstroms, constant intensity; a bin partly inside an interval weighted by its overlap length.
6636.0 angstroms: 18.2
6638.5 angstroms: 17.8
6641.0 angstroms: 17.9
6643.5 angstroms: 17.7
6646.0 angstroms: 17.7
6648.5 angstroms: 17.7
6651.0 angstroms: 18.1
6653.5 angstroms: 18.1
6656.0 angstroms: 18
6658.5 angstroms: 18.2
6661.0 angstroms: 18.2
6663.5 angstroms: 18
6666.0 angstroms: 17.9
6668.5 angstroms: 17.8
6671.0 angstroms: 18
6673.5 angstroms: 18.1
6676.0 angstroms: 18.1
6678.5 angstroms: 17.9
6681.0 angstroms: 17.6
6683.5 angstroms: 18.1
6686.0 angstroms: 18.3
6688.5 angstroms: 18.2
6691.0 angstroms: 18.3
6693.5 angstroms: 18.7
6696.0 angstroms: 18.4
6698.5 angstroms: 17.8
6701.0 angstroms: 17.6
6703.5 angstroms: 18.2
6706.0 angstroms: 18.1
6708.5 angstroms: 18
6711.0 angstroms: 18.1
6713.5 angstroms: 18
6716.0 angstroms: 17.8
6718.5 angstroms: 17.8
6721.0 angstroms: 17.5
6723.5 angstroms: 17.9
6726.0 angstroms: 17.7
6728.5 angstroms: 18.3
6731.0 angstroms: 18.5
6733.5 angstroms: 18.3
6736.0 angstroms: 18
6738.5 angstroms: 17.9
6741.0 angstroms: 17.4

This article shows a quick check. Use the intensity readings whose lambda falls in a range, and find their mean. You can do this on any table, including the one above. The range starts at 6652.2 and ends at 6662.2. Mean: 18.1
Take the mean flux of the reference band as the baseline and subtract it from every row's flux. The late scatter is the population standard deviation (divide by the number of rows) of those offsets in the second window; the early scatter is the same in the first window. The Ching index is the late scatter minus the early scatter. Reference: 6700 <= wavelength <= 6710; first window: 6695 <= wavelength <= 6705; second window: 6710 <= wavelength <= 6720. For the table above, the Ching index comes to -0.19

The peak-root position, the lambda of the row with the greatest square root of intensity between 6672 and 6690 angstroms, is 6686.0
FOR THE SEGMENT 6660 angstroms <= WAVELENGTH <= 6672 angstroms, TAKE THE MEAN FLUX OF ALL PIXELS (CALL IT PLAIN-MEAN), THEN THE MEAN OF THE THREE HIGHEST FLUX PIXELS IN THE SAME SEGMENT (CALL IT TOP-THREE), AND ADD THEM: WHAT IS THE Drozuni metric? 36.0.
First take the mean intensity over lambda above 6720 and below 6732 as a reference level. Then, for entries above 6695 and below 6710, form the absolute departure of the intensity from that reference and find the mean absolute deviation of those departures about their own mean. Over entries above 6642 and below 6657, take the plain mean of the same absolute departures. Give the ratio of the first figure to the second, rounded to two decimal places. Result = 0.64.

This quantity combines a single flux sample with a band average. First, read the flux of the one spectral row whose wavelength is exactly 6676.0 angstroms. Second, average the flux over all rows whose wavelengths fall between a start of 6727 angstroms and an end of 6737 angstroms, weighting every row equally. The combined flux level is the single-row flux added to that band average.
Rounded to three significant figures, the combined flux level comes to 36.4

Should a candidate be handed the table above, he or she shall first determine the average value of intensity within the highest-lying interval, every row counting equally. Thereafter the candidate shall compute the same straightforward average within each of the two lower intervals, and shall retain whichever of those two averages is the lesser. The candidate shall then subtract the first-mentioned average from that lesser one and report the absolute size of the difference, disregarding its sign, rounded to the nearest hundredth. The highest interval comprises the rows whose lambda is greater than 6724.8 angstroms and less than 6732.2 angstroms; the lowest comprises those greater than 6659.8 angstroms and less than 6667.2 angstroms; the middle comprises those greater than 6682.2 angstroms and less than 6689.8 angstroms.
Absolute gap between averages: 0.13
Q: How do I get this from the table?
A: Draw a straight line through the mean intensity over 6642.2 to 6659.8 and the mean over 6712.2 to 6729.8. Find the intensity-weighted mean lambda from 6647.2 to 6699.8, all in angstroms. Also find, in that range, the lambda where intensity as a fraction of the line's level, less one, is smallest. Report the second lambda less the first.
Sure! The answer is 7.4 angstroms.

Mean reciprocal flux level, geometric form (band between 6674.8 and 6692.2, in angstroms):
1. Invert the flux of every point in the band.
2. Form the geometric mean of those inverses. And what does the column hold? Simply 0.0553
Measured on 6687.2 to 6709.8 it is 0.0551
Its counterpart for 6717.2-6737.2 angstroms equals 0.0556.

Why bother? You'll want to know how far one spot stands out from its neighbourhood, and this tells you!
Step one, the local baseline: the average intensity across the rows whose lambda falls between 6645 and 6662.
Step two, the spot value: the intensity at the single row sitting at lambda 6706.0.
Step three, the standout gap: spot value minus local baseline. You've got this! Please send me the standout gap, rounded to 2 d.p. 0.10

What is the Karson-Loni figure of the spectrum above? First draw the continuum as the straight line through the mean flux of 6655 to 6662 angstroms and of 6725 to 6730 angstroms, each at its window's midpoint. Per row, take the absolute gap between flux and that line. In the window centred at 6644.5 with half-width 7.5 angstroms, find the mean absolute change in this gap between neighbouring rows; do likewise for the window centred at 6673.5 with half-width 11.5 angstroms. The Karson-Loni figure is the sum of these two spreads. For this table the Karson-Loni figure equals 0.33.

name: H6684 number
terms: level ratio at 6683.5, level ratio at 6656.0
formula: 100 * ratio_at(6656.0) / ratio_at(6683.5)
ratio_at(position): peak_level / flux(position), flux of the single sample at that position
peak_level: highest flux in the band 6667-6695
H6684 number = 101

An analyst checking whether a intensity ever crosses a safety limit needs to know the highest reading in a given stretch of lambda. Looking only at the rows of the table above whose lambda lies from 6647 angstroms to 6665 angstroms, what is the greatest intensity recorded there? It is 18.2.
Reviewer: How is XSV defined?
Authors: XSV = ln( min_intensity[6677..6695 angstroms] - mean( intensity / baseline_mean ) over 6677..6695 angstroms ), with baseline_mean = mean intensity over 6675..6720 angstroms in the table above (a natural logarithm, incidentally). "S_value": 2.81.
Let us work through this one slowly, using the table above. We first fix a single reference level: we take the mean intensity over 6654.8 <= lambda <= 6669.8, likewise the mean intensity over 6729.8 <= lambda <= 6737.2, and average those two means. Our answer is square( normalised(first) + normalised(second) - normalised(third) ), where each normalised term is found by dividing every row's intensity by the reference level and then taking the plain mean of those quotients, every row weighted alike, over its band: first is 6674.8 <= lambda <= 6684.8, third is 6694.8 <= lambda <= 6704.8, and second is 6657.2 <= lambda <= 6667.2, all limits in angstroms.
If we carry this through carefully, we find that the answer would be 0.98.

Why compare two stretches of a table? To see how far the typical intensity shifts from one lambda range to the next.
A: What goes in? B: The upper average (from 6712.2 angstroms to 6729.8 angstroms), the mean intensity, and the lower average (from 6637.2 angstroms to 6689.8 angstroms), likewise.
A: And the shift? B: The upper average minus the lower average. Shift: -0.11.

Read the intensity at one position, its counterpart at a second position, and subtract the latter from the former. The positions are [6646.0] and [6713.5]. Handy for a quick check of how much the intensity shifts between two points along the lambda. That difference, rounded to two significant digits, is -0.30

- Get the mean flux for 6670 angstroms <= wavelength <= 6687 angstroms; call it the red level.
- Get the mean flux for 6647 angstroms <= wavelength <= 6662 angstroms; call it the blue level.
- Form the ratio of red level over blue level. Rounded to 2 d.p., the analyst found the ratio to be 1.00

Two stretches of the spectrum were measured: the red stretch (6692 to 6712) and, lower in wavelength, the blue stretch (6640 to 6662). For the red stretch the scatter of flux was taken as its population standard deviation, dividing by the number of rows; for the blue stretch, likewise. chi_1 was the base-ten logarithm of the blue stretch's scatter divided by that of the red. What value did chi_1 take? -0.20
